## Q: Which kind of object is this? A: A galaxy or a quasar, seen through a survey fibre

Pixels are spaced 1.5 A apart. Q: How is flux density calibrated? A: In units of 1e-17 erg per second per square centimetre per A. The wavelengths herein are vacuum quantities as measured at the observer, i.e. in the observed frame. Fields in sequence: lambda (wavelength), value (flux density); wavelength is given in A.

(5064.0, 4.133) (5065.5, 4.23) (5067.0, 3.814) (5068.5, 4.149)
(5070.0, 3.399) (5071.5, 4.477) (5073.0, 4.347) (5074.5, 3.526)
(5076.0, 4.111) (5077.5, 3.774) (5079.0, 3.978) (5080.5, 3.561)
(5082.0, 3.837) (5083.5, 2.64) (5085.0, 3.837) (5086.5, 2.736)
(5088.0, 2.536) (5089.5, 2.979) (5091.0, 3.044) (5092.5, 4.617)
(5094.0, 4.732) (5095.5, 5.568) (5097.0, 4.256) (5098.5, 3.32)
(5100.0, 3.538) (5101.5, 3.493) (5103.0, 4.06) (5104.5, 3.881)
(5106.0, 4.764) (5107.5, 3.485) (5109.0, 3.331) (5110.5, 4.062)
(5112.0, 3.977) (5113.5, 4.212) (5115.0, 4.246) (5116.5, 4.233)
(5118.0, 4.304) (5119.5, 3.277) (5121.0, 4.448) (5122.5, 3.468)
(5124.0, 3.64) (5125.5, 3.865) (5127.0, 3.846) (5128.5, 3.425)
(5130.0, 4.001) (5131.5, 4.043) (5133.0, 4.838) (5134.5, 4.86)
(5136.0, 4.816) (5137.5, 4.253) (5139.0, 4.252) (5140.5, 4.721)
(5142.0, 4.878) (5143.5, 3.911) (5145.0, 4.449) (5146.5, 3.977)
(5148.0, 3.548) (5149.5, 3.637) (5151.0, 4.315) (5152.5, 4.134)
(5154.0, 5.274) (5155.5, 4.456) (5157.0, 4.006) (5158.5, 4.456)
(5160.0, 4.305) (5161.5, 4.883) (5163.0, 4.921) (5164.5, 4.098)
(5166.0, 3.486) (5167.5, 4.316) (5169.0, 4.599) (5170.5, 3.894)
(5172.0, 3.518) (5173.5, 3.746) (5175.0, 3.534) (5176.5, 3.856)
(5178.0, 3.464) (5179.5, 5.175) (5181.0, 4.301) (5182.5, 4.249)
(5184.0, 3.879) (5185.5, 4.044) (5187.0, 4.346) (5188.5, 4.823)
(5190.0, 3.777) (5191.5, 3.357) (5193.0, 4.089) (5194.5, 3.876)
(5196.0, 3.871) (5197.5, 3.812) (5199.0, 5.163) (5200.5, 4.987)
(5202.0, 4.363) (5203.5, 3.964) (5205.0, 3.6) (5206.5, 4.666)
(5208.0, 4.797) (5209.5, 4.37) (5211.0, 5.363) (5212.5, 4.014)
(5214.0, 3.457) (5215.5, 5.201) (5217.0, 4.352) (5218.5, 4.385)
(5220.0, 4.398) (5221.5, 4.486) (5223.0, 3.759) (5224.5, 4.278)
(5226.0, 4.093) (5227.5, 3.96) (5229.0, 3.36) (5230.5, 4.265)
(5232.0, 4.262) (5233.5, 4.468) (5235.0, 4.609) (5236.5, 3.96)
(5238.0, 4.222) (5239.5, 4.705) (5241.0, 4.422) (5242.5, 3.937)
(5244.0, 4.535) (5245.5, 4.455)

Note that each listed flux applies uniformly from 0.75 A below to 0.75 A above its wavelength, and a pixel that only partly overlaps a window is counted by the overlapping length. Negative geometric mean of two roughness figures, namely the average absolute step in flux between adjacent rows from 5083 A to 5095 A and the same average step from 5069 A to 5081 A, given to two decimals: -0.58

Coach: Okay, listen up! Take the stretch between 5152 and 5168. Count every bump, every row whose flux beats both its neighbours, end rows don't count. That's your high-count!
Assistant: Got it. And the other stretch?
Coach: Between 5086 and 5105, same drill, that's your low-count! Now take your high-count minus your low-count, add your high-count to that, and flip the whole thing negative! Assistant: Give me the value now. -3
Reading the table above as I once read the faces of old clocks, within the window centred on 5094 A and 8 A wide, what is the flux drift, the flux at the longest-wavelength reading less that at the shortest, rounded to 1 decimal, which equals 1.2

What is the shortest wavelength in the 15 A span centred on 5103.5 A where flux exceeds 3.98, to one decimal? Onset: 5097.0 A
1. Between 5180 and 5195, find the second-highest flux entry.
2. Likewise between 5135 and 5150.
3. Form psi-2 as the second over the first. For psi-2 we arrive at 1.11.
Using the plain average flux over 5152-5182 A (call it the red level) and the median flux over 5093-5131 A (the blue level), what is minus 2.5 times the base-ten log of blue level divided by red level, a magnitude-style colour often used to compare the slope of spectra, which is 0.06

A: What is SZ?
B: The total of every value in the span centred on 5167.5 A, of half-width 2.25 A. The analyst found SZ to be 12.4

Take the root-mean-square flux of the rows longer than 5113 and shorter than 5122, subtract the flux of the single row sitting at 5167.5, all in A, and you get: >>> -0.2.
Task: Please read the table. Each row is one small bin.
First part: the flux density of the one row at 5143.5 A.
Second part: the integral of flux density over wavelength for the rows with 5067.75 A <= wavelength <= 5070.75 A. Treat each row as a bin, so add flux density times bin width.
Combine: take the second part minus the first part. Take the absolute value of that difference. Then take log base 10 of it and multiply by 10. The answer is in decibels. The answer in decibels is 8.7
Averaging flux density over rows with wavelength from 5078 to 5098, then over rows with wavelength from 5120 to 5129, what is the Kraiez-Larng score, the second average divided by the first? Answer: 1.02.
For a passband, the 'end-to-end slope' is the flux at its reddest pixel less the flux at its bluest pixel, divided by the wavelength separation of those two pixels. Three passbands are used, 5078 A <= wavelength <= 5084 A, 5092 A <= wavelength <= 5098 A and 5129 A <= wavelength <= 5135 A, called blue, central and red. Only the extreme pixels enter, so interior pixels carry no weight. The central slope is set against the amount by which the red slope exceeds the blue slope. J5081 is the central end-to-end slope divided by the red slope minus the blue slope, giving -0.16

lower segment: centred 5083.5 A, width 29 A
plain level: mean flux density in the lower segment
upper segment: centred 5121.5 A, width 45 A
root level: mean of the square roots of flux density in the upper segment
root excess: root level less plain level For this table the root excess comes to -1.77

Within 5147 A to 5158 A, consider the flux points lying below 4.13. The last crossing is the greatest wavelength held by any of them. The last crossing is 5157.0 A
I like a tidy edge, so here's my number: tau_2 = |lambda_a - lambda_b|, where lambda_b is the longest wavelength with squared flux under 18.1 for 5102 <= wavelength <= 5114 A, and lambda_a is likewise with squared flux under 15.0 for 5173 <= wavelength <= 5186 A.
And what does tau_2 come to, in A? 64.5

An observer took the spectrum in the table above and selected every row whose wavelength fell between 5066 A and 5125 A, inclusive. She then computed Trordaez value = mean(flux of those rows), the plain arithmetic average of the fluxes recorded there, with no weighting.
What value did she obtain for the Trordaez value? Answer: 3.8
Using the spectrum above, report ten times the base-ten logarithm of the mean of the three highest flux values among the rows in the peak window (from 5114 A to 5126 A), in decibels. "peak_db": 6.4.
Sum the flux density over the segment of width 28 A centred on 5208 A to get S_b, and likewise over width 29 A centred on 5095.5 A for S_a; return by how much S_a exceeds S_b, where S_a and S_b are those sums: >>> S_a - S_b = -12.5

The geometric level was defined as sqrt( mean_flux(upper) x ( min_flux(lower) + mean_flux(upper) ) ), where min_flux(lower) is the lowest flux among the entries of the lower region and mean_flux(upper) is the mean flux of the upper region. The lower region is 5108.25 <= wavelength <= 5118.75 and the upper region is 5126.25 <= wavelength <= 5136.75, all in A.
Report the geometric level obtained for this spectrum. 5.69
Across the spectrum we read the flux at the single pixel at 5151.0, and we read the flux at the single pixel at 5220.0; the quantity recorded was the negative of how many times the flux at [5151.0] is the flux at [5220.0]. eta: -0.98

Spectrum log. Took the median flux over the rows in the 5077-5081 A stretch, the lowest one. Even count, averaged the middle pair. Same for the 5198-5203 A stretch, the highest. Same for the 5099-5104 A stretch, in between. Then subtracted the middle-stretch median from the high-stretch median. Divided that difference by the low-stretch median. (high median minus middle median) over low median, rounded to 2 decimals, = 0.38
